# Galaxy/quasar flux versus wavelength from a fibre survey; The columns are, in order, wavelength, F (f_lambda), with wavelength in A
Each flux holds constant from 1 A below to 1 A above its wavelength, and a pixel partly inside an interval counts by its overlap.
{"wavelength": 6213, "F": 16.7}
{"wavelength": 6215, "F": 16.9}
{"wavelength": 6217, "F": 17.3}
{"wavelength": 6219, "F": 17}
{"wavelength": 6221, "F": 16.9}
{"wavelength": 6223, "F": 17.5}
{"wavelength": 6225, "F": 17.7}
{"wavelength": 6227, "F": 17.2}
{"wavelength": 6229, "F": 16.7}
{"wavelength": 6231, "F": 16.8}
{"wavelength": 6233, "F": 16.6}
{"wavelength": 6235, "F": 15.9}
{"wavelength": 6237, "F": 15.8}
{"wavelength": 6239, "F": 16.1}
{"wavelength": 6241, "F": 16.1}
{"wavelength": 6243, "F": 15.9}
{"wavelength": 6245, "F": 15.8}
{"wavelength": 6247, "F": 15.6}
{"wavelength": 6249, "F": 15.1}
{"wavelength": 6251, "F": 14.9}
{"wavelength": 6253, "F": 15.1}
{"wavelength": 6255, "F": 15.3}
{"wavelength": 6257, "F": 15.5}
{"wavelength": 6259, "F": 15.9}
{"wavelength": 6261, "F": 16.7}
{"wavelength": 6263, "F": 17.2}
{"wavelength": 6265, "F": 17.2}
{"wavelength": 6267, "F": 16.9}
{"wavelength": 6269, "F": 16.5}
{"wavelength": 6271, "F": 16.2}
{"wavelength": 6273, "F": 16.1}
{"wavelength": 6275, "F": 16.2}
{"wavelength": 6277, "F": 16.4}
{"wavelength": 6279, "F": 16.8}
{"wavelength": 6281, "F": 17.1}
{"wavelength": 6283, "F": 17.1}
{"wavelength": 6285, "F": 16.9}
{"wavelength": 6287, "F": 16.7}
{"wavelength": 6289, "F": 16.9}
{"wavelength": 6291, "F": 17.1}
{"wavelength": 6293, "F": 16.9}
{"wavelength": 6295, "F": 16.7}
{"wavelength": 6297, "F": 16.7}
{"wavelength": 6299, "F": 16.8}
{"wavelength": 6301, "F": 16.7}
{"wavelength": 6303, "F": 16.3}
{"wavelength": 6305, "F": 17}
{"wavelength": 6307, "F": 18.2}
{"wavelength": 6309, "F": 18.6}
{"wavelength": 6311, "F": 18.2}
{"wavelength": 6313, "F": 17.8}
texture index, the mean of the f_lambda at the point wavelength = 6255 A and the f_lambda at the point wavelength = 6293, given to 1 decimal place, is 16.1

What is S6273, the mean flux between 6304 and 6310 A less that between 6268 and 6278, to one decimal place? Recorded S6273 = 1.7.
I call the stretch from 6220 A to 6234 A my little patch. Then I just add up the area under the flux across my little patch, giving 239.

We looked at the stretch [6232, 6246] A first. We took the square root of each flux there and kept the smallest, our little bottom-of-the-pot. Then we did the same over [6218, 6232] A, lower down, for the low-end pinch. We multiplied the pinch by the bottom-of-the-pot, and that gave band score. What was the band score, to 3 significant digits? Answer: 16.2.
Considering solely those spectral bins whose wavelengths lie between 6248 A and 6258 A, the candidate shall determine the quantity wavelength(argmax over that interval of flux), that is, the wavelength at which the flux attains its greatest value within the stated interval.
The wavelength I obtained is 6257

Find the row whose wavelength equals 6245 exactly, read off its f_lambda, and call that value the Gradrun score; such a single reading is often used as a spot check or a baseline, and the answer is 15.8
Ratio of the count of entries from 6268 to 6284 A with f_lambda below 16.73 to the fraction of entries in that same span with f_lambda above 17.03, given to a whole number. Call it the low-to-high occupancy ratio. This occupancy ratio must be 20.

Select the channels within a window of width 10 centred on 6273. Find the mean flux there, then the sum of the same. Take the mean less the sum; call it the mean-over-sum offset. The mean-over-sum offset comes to -65.1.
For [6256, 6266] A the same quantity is -66.0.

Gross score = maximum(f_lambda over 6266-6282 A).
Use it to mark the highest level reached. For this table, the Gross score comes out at 17.1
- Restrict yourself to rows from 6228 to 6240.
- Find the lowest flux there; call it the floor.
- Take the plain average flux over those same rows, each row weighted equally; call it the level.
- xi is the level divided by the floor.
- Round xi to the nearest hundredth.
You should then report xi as 1.03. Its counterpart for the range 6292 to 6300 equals 1.00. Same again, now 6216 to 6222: 1.01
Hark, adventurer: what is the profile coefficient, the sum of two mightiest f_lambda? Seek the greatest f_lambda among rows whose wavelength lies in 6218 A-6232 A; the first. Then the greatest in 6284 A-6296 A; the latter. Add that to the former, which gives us 34.8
